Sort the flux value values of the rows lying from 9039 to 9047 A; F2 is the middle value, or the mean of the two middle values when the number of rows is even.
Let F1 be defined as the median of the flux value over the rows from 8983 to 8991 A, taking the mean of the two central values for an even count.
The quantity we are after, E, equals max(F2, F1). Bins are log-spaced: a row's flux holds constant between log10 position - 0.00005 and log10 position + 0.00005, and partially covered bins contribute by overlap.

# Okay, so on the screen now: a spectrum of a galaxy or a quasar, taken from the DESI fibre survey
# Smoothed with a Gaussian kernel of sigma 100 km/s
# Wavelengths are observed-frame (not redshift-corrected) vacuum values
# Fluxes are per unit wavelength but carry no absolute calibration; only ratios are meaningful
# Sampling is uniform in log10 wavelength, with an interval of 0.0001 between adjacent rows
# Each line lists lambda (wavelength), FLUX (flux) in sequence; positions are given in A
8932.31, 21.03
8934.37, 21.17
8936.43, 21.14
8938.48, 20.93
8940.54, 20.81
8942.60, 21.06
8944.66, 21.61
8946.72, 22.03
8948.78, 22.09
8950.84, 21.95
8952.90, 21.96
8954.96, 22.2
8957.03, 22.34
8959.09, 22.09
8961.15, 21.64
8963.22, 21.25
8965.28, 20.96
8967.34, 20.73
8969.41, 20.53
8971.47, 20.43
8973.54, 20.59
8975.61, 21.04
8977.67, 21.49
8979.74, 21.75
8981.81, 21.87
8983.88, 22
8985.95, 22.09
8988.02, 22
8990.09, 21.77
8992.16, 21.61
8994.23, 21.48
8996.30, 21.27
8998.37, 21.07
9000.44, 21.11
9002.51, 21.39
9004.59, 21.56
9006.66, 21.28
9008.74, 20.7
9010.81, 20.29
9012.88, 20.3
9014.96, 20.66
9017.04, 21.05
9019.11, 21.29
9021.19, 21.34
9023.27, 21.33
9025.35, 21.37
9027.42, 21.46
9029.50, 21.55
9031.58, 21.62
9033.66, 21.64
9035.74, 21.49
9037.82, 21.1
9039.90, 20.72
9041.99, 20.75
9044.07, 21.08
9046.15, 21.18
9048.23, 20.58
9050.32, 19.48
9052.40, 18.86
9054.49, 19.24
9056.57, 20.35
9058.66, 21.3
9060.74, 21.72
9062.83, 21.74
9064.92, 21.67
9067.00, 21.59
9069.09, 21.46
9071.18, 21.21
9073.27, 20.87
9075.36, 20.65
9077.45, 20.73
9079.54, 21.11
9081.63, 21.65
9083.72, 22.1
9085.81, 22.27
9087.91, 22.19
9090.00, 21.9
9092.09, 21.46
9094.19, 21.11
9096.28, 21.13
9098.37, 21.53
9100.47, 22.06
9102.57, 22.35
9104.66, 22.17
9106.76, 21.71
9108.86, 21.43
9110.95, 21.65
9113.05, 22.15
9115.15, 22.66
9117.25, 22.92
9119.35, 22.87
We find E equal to 22.0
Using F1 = 22.0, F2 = 20.9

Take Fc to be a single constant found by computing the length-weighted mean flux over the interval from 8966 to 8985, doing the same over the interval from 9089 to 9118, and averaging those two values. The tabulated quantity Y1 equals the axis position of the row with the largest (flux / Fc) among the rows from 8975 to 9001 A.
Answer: 8985.95 A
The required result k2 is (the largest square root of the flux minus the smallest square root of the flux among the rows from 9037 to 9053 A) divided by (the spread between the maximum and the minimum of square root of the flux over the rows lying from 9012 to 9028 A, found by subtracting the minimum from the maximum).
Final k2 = 2.0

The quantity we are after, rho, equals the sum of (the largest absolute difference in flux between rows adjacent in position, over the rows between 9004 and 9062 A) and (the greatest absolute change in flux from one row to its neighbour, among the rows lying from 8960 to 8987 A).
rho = 1.56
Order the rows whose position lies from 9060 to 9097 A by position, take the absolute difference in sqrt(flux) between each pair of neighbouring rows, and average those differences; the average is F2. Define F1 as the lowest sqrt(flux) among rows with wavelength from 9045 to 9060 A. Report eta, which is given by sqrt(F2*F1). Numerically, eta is 0.33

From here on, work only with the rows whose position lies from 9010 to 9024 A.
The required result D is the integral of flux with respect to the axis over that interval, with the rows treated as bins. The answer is 292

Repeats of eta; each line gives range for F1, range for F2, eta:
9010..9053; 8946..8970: 0.32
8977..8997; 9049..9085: 0.44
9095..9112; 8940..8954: 0.34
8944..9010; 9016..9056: 0.36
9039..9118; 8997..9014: 0.35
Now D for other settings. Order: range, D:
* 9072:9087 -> 320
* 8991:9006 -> 320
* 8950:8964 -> 307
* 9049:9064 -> 306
